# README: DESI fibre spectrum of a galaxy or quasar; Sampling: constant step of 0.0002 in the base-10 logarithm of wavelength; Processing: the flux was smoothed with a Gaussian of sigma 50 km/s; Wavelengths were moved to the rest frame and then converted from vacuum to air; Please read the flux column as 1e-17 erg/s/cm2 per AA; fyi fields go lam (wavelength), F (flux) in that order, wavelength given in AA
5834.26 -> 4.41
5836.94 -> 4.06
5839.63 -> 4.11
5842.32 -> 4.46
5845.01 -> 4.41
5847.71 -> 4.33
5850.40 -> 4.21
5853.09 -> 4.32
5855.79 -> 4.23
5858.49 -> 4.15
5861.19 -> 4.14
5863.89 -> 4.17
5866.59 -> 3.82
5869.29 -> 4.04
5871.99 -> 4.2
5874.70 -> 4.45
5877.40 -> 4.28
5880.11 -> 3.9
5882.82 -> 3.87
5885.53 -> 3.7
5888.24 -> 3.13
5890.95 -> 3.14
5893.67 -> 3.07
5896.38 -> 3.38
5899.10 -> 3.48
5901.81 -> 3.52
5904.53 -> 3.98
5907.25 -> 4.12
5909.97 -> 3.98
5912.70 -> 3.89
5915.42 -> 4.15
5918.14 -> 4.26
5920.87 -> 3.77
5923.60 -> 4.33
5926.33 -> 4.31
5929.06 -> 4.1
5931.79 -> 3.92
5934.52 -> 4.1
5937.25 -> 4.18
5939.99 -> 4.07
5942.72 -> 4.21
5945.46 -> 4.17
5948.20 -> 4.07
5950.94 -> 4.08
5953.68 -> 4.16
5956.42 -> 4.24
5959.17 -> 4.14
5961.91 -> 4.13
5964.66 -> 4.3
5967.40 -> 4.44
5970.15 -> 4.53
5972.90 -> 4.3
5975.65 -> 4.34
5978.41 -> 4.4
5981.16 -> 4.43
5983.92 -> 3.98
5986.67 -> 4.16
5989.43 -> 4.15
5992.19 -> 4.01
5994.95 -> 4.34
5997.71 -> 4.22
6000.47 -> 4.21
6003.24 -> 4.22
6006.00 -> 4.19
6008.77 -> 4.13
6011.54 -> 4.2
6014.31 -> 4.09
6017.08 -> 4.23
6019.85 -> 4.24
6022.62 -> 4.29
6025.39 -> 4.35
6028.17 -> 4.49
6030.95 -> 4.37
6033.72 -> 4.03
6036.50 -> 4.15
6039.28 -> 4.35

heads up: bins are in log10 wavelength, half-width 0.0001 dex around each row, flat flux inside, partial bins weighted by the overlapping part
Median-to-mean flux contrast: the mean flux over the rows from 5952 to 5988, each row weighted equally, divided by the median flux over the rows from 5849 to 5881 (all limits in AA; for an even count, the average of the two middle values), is 1.02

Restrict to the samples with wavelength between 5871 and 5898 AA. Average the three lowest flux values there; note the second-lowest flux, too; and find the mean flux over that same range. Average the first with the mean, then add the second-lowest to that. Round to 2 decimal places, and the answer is 6.54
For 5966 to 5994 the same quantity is 8.17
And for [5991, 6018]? 8.22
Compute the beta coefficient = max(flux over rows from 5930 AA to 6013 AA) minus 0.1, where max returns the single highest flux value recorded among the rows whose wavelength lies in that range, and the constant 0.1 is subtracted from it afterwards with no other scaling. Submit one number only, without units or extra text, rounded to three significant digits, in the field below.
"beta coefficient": 4.43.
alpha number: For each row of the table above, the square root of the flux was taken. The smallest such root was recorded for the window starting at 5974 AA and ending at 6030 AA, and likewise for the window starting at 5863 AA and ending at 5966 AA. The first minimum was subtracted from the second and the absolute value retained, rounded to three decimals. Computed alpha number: 0.243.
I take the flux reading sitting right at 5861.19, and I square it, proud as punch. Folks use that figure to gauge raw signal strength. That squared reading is 17.1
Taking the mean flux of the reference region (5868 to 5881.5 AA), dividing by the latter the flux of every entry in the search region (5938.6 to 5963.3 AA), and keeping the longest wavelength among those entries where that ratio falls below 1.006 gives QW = 5961.91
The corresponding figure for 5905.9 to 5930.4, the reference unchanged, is 5929.06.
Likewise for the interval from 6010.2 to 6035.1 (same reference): 6033.72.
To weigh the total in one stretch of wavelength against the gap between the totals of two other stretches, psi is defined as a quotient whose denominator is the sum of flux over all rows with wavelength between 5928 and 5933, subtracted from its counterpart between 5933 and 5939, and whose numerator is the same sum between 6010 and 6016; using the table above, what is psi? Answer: 32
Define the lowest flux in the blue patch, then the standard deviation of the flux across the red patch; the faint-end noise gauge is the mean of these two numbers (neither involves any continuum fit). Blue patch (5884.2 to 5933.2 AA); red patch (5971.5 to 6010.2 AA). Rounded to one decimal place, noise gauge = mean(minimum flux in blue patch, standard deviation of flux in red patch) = 1.6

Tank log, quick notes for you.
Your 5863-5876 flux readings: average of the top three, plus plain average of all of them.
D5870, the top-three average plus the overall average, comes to 8.4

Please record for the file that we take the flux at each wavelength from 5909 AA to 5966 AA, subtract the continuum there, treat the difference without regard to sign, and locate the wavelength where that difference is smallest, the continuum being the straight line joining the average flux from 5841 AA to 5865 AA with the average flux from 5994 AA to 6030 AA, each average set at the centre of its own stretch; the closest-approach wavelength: 5918.14 AA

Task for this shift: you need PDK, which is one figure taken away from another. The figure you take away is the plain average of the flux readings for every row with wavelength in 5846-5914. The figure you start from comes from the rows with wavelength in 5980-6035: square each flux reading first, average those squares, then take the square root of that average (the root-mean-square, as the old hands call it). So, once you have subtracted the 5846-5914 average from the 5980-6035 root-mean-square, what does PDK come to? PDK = 0.32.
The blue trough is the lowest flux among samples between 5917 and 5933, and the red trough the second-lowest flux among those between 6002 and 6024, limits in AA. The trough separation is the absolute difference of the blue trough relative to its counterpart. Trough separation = 0.36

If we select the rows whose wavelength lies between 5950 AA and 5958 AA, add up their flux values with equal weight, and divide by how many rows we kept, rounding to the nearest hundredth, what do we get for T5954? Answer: 4.16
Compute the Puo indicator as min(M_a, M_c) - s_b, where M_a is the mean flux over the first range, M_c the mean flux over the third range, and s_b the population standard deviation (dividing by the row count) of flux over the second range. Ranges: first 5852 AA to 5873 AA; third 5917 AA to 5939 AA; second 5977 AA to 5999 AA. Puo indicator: 4.0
